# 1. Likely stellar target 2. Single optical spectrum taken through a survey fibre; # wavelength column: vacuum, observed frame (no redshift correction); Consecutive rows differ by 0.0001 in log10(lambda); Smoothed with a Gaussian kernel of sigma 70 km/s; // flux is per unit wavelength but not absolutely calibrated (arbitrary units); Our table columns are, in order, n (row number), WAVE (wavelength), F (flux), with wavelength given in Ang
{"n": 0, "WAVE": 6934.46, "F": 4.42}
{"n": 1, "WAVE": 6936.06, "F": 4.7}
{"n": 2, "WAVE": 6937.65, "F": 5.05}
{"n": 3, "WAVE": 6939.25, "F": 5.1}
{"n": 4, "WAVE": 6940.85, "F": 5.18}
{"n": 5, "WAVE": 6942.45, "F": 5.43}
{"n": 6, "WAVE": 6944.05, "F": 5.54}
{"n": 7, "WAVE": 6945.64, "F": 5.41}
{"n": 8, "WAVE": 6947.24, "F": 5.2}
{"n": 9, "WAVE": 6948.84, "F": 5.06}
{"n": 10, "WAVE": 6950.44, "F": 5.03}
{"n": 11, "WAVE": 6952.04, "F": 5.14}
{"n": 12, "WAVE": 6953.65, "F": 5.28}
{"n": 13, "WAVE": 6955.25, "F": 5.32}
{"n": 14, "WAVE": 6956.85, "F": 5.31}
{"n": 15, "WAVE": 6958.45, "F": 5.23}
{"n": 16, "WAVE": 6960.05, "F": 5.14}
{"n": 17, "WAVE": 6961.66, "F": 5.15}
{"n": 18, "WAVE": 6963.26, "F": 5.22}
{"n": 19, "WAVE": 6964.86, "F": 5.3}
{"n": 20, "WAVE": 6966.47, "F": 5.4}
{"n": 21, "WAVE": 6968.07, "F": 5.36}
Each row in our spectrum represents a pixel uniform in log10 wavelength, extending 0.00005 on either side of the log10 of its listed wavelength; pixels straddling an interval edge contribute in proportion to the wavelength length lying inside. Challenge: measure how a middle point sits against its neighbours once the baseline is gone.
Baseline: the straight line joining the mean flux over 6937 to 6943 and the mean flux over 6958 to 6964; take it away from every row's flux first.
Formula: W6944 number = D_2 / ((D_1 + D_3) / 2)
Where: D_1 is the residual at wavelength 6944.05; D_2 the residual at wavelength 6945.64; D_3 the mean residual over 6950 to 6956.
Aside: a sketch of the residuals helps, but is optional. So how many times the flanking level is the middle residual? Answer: 1.2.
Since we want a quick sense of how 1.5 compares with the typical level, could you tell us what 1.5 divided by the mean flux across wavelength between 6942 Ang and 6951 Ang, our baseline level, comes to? 0.284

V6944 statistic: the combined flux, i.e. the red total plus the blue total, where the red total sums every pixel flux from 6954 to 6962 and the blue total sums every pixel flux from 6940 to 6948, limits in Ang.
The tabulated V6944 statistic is 53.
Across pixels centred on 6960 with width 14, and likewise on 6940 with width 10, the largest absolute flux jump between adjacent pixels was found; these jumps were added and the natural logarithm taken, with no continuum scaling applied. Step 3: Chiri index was -0.80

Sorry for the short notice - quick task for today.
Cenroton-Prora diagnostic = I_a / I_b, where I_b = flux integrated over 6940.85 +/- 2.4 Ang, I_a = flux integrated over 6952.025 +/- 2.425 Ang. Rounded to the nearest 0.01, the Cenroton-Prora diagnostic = 0.99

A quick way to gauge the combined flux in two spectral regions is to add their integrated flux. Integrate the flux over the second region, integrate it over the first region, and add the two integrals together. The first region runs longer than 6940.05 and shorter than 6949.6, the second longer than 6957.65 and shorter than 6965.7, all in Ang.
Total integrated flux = 93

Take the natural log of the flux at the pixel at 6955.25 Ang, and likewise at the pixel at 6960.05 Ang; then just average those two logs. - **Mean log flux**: 1.65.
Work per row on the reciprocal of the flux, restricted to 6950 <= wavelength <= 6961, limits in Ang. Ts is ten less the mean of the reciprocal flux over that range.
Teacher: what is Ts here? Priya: 9.808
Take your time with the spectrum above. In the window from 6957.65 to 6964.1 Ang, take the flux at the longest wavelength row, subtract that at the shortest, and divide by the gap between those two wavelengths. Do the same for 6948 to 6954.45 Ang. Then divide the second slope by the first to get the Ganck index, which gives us -22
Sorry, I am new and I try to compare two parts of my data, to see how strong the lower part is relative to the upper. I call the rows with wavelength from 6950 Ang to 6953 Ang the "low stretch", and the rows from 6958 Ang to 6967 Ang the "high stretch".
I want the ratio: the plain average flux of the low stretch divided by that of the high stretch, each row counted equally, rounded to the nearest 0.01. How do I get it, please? 0.97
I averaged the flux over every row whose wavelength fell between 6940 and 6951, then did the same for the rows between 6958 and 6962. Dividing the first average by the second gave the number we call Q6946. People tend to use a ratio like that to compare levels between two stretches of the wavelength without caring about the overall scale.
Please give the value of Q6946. 1.02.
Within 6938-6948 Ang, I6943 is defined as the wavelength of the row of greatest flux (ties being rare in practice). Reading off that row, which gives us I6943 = 6944.05 Ang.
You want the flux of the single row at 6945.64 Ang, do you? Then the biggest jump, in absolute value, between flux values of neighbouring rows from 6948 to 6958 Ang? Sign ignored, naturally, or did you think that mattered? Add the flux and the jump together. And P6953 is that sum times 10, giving 55.5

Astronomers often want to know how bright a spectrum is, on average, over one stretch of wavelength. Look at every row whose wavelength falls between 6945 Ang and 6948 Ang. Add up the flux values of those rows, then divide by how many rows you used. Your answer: 5.30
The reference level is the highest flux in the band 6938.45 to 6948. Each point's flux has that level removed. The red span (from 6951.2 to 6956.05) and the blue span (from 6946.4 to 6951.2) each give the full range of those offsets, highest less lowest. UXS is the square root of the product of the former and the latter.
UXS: 0.17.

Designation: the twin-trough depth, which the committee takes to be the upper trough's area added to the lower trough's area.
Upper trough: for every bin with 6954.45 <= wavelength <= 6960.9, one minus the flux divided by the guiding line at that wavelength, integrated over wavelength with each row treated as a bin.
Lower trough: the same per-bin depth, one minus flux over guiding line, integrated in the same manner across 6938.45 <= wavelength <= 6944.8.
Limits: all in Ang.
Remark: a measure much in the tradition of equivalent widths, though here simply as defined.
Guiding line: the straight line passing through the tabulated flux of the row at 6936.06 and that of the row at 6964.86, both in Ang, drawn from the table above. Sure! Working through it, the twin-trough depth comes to -0.78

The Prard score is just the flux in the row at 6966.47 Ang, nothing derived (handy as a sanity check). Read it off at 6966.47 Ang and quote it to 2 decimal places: 5.40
